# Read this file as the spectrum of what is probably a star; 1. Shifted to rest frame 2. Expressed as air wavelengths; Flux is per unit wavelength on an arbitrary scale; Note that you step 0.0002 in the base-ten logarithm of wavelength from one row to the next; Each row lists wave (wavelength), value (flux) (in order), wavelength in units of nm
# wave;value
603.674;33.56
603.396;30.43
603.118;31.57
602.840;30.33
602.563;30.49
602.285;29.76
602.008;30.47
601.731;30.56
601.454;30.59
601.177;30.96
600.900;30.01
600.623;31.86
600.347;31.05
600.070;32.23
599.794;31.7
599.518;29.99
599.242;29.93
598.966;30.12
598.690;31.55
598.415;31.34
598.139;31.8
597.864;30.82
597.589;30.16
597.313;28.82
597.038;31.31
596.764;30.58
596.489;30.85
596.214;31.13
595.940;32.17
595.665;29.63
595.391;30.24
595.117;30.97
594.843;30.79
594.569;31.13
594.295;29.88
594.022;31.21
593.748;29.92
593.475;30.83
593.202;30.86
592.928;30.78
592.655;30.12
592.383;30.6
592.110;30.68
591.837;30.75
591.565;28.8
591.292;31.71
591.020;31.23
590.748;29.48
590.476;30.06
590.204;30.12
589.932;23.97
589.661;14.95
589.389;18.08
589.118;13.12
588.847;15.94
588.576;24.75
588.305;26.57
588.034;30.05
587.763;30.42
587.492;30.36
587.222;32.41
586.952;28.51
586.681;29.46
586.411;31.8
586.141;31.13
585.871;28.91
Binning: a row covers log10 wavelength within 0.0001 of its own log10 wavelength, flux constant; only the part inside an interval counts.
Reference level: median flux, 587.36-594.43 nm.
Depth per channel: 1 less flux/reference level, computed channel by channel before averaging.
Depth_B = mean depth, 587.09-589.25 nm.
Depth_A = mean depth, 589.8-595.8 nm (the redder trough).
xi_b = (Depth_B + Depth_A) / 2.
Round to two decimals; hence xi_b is 0.08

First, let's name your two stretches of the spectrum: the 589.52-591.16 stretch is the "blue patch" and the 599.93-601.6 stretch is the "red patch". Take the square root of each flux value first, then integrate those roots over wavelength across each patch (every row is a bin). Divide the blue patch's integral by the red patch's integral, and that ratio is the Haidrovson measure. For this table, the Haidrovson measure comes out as 0.90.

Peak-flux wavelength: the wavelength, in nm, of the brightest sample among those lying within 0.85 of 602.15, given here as 601.454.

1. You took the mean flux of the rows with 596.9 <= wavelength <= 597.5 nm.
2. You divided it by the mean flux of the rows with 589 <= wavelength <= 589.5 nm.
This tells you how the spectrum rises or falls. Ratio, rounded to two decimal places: 1.93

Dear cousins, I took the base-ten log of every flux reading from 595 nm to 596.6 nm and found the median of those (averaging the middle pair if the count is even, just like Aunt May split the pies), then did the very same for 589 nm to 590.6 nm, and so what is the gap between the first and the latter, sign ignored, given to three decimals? 0.172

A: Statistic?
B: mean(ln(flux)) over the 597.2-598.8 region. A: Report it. 3.43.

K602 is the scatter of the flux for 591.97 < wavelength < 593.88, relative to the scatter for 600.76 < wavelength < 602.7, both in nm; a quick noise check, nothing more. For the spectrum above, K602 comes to 0.9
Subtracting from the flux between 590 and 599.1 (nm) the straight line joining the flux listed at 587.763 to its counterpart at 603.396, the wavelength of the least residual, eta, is 591.565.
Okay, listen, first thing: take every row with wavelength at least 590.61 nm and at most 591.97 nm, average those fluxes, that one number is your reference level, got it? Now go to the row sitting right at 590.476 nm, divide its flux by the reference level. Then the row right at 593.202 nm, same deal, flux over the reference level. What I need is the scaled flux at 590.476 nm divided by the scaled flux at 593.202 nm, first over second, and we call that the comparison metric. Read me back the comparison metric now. 0.97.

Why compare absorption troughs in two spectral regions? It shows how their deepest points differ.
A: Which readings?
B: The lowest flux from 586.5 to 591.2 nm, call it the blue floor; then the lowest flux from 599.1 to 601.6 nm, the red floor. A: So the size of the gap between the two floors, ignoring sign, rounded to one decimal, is 16.8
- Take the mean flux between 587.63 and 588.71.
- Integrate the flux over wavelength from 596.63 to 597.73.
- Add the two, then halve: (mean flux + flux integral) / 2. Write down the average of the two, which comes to 30.6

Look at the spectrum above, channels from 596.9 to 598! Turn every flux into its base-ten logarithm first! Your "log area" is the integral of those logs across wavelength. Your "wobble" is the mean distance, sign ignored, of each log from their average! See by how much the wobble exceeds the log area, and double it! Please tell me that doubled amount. -3.24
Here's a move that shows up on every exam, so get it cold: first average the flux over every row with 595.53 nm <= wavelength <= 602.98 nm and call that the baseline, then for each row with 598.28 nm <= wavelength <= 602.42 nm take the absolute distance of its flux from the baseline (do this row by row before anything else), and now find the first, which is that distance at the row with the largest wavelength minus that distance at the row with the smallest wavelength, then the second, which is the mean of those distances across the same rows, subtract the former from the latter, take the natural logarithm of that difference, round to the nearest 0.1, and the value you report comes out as -1.3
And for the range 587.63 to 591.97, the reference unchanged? 1.7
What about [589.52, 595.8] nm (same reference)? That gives 2.8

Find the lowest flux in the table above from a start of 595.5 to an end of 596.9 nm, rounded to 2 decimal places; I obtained 29.63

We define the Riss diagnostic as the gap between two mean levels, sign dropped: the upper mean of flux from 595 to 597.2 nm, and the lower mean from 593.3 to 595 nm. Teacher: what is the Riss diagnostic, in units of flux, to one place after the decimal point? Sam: 0.2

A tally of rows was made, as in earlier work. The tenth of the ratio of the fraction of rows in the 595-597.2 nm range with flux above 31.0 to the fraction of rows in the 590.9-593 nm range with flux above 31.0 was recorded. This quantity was 0.15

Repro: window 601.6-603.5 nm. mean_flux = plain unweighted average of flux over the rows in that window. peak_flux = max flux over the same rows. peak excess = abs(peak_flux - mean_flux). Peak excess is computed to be 1.05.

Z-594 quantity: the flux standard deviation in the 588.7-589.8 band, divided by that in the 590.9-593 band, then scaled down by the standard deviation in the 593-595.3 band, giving 5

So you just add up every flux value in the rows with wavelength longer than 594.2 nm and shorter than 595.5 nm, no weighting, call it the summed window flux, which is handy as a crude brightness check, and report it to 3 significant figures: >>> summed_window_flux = 153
